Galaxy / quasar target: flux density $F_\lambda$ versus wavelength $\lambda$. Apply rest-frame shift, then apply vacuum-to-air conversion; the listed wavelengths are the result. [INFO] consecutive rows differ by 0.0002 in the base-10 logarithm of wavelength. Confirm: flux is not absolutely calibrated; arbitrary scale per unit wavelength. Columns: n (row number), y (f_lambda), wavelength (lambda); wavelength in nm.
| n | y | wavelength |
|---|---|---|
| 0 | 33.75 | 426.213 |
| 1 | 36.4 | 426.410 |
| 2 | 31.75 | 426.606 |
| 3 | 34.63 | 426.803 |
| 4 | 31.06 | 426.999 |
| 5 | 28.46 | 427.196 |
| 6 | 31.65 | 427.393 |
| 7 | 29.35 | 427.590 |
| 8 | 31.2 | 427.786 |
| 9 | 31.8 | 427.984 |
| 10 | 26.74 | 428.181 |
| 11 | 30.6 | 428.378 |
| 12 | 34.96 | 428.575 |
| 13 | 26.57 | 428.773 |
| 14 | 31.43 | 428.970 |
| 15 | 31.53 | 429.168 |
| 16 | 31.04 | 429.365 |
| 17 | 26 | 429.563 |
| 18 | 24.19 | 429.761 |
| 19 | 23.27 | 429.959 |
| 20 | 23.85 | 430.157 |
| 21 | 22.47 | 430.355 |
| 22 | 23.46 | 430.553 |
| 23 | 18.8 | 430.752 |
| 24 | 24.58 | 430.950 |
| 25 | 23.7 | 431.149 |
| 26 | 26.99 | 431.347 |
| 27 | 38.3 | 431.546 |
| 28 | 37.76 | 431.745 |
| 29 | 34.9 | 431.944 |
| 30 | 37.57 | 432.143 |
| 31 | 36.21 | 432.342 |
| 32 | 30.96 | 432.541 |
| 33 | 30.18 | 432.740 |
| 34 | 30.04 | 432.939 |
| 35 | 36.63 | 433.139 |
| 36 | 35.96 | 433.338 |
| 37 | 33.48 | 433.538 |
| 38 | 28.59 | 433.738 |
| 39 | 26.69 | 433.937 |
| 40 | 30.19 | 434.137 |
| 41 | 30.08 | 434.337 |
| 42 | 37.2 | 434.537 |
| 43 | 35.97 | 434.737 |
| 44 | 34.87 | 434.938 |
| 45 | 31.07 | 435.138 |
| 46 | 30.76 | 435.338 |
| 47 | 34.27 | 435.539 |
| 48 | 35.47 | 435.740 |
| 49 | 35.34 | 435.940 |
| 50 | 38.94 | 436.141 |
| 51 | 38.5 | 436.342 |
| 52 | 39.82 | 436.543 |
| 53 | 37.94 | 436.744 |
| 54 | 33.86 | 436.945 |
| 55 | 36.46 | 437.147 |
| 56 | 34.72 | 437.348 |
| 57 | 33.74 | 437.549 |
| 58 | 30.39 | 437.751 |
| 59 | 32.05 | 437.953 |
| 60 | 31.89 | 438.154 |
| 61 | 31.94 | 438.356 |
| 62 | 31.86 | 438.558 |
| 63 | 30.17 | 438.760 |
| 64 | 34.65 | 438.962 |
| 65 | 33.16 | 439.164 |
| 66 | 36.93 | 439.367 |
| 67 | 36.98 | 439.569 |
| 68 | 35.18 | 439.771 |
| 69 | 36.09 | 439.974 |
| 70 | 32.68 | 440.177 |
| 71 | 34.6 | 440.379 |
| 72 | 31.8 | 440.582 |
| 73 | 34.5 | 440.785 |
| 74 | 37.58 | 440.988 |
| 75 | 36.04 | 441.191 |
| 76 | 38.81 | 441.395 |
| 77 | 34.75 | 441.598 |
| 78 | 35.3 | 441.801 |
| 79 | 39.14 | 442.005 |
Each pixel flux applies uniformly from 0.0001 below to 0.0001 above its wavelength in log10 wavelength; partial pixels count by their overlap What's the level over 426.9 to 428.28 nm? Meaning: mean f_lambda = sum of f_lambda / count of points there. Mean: 30.0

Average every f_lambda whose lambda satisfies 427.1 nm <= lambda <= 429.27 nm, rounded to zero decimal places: 30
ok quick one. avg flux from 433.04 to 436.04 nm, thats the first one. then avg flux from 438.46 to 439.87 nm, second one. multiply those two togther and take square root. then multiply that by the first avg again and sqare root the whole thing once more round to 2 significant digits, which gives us 33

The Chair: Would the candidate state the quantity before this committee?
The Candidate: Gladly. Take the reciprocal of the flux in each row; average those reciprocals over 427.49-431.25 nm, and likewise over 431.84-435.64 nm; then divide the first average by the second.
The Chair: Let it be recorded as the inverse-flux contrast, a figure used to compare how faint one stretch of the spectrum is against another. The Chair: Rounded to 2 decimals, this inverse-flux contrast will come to 1.23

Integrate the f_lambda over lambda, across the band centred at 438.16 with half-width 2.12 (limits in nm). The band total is 147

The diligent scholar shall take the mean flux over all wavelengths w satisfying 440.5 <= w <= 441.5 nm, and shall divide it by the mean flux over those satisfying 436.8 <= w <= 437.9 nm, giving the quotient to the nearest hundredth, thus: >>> 1.06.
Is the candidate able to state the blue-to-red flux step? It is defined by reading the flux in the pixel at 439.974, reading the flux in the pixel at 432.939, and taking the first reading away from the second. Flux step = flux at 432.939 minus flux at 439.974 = -6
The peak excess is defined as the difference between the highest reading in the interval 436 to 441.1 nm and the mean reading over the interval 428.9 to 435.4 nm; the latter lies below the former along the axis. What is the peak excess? 9.6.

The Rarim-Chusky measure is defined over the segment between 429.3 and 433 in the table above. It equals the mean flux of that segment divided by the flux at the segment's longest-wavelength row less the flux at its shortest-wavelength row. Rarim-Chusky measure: -29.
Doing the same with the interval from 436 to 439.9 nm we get -9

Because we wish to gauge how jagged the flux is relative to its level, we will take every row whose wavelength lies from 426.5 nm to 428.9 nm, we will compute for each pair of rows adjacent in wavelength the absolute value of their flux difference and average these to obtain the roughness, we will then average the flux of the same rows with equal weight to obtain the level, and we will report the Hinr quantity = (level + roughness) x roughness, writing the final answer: 120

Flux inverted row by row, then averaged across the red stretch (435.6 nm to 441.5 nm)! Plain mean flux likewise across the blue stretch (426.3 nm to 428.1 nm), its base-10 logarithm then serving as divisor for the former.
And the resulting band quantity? 0.0192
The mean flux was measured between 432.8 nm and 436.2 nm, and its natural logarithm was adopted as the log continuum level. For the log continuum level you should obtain 3.50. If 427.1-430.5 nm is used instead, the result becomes 3.35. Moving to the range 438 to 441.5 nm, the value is 3.54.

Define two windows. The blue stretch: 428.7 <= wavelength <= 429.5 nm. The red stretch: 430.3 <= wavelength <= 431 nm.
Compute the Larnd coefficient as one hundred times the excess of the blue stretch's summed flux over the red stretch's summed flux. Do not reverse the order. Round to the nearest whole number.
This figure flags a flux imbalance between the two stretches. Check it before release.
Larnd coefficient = 3126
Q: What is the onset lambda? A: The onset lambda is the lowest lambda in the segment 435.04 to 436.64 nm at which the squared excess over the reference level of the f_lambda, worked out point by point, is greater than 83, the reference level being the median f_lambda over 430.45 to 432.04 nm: 435.740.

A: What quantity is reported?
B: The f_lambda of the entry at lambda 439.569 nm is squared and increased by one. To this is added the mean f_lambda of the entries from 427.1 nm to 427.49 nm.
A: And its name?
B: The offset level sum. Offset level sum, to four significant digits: 1399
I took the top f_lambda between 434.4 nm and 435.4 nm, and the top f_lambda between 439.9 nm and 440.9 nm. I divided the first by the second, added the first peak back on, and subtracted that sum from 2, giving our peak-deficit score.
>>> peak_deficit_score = -36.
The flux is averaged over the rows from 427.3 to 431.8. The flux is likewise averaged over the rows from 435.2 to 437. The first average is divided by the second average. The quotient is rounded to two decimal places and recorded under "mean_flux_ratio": 0.78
